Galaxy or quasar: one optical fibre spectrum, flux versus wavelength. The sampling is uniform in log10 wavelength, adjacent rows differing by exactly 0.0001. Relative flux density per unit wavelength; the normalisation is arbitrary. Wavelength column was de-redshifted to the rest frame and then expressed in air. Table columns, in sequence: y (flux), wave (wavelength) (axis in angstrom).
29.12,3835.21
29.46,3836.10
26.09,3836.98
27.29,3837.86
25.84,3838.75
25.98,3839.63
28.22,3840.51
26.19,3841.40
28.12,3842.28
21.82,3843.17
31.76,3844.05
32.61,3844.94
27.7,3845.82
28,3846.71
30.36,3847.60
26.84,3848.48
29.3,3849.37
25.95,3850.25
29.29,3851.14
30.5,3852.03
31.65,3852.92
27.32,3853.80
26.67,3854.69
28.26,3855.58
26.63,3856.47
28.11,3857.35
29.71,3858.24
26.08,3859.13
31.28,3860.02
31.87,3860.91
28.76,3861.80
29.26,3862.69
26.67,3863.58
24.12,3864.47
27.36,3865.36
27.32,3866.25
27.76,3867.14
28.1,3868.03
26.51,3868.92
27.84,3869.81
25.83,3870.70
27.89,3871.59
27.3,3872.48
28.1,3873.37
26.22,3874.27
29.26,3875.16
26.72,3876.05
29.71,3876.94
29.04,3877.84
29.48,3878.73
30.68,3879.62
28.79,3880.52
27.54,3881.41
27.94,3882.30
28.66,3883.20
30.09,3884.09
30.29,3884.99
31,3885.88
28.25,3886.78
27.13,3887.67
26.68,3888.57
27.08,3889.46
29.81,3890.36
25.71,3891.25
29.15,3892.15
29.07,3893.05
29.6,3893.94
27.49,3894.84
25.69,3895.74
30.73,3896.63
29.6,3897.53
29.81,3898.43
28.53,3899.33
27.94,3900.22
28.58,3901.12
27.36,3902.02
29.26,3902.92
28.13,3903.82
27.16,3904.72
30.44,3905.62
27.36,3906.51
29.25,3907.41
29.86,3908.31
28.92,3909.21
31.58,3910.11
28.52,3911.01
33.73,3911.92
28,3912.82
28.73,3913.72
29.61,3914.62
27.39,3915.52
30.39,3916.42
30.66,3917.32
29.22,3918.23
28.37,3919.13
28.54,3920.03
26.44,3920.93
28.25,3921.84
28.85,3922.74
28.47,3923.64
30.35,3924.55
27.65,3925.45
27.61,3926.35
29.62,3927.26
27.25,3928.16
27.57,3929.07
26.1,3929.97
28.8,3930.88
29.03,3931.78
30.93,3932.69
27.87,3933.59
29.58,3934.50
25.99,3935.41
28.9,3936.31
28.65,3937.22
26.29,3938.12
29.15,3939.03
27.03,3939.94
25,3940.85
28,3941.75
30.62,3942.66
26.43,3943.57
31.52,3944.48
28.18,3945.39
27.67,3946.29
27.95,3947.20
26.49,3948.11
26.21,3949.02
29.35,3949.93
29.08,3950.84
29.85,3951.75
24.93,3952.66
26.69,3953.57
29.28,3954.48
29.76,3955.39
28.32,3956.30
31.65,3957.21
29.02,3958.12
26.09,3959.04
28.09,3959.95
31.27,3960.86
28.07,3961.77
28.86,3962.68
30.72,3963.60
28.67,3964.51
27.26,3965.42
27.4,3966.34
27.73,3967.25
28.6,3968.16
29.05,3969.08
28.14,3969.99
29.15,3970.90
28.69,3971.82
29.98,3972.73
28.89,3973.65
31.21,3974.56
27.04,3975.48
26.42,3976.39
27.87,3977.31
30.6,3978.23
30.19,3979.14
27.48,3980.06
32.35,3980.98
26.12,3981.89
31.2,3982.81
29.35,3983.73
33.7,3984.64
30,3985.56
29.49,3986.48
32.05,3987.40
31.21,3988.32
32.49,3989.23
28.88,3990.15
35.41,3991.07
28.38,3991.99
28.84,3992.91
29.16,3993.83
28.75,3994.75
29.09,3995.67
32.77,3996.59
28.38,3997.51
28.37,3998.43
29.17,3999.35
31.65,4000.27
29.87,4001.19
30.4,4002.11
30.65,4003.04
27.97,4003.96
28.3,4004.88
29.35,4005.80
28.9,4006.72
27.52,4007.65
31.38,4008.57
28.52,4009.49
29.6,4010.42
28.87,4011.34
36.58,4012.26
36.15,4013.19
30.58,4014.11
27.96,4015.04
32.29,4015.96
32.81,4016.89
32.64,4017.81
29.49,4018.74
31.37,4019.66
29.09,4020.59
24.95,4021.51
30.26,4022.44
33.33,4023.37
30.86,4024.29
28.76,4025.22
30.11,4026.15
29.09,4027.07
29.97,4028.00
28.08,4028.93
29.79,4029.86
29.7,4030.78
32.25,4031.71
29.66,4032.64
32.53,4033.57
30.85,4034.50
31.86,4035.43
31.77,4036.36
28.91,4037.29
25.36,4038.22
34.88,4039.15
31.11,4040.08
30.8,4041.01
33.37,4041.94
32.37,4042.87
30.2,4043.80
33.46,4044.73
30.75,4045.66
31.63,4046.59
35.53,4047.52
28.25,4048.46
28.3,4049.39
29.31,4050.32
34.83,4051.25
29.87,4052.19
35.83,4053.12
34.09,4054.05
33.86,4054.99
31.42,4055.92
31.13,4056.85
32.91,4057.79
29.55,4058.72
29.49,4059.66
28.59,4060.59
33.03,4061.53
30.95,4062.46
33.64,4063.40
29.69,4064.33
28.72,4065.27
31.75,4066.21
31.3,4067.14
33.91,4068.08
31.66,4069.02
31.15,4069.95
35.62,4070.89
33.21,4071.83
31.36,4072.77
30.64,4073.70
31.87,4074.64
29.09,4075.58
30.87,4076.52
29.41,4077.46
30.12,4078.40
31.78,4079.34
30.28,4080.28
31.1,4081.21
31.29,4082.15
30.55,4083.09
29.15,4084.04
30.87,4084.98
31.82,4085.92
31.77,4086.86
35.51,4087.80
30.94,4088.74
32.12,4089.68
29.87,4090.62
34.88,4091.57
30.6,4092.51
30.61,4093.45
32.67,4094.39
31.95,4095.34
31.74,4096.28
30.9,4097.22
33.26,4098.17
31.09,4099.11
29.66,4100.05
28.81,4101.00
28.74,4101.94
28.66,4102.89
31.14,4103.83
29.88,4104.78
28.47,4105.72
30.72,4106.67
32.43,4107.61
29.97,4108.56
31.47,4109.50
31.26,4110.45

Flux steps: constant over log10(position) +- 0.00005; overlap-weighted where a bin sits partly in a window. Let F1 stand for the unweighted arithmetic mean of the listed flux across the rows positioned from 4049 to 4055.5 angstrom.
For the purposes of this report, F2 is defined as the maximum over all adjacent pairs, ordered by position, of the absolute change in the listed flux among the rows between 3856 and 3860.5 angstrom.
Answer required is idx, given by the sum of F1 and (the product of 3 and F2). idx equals 48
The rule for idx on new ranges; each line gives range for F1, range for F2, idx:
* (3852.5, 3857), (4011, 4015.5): 51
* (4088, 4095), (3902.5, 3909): 42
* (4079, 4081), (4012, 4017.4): 48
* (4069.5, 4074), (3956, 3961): 42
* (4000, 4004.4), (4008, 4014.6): 53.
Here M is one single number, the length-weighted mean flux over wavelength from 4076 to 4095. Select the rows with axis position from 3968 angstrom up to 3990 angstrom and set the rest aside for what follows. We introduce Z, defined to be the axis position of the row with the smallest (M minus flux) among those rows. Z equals 3984.64 angstrom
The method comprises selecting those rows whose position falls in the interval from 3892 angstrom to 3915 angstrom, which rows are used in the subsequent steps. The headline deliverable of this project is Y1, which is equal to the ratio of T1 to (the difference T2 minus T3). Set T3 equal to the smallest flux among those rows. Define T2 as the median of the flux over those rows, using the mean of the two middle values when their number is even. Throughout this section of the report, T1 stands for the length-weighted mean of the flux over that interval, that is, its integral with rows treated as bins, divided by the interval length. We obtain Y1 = 9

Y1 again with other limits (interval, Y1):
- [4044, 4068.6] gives 10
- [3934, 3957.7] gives 8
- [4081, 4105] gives 13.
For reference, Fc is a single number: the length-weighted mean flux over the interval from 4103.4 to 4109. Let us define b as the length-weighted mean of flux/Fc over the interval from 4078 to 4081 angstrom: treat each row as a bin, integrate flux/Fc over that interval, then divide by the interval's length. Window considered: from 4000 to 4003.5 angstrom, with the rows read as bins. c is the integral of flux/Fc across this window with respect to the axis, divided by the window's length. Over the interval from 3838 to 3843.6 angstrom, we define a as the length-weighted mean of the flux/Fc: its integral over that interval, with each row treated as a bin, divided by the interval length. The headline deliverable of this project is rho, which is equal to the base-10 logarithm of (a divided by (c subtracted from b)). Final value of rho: 1.92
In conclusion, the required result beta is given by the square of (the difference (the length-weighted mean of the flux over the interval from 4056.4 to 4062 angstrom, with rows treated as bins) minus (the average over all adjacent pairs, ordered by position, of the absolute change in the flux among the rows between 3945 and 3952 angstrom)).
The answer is 889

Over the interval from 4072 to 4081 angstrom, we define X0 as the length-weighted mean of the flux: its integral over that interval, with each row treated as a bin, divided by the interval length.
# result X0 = 30.7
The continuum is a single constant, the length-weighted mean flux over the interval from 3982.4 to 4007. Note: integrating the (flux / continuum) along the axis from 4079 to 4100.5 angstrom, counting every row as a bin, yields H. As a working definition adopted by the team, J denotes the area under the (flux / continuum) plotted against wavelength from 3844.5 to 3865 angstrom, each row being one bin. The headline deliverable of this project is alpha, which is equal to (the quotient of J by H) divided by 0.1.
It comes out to 8.6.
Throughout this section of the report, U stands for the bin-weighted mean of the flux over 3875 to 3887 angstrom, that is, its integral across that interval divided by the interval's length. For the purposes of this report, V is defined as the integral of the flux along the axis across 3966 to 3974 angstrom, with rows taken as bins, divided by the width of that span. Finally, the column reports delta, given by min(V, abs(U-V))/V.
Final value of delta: 0.02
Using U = 29.1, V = 28.7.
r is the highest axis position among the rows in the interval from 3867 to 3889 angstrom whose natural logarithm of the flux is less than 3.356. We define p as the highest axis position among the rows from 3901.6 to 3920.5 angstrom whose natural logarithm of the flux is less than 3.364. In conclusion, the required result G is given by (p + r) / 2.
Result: 3904.3 angstrom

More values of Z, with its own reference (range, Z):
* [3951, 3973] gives 3957.21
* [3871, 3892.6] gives 3885.88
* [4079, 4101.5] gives 4087.80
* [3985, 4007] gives 3991.07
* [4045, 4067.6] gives 4053.12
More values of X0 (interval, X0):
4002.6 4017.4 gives 30.5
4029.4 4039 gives 30.4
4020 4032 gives 29.7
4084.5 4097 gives 31.9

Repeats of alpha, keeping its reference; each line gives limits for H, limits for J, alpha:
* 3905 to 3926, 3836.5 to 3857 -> 9.4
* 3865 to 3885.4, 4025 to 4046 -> 11.2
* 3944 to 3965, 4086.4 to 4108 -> 11.2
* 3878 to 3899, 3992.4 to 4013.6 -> 10.5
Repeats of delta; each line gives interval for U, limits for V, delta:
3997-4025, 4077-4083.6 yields 0.01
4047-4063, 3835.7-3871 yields 0.13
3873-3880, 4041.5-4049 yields 0.10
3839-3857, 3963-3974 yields 0.02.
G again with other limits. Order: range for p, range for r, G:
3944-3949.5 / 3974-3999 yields 3973.7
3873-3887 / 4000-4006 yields 3945.8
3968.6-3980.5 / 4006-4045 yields 4009.1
